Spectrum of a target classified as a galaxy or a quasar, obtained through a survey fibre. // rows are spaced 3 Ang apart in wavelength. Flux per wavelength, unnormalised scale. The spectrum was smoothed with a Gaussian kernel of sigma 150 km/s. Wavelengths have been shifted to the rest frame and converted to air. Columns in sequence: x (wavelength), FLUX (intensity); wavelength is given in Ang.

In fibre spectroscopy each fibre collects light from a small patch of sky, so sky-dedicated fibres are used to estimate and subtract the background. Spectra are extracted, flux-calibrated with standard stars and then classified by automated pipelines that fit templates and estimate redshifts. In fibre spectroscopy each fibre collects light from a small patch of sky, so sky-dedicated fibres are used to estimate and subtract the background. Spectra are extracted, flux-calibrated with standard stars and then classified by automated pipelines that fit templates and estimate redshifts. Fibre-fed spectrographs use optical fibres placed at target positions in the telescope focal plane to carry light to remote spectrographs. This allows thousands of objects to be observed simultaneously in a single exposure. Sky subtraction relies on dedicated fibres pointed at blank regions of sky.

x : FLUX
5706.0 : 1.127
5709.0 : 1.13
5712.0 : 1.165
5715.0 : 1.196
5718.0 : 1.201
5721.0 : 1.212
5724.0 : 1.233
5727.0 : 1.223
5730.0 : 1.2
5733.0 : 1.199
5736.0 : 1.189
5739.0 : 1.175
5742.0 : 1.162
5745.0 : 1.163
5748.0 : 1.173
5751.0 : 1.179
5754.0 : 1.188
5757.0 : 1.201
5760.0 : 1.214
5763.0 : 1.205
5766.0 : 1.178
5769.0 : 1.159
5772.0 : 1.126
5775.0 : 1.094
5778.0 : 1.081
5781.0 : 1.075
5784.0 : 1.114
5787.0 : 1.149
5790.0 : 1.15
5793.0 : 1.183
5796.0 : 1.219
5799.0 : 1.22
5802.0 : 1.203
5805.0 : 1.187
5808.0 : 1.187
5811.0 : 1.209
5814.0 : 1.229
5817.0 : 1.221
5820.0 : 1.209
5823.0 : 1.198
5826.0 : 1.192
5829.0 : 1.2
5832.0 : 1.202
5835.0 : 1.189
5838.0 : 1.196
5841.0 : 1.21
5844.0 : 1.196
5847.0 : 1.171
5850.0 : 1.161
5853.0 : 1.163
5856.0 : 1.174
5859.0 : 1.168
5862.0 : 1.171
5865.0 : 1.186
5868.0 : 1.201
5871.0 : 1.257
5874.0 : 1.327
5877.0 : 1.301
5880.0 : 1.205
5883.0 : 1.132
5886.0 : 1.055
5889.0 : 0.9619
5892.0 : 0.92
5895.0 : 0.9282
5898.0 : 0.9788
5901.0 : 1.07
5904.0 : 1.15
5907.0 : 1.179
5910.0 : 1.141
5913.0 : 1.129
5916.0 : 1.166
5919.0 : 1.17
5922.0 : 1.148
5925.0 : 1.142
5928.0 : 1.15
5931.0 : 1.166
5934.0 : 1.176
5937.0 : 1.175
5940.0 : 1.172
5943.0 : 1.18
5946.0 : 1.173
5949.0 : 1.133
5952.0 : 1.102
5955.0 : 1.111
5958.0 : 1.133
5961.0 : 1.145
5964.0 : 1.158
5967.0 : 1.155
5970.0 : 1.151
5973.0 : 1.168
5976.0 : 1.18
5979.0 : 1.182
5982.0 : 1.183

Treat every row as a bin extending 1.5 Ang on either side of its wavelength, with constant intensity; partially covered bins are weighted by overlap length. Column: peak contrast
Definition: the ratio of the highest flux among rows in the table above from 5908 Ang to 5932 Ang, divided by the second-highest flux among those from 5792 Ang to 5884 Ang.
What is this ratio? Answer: 0.90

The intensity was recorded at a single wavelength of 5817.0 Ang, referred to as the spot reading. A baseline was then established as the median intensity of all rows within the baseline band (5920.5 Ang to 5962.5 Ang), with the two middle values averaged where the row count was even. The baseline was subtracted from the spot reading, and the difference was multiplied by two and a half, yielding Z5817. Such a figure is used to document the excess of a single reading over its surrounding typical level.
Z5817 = 0.2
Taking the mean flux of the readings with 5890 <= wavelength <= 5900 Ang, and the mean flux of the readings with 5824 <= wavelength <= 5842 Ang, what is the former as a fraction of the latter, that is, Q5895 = 0.79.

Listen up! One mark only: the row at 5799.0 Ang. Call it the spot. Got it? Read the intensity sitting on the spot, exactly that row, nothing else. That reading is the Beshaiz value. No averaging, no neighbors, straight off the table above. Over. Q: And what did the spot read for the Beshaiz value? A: 1.22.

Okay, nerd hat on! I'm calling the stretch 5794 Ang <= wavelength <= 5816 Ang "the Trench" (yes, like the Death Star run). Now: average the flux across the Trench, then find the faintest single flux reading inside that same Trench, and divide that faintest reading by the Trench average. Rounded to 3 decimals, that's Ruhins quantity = 0.983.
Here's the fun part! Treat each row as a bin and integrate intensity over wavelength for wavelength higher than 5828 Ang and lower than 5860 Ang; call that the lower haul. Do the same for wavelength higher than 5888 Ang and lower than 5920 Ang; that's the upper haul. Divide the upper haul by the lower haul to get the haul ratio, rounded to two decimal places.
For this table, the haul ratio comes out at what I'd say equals 0.91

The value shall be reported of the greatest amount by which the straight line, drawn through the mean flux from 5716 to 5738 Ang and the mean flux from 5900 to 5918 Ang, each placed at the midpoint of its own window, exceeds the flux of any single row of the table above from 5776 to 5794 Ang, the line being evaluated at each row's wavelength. 0.11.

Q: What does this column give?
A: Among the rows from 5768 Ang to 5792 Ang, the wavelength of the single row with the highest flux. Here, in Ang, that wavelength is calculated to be 5769.0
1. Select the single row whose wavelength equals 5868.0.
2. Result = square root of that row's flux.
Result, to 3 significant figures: 1.10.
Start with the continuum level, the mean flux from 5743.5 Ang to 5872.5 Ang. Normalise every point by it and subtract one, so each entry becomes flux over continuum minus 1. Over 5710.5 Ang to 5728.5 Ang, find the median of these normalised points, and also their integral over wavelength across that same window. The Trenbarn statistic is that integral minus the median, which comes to 0.4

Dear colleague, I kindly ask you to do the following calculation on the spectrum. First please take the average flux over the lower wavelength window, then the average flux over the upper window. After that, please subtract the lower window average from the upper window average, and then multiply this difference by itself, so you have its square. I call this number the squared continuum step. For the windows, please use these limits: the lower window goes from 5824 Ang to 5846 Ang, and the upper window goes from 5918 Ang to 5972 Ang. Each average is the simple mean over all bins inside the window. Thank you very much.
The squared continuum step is 0.002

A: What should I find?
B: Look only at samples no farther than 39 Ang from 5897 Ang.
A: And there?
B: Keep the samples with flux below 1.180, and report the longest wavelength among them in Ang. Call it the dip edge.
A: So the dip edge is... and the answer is 5934.0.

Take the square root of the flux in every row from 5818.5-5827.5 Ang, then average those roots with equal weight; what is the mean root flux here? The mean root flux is 1.10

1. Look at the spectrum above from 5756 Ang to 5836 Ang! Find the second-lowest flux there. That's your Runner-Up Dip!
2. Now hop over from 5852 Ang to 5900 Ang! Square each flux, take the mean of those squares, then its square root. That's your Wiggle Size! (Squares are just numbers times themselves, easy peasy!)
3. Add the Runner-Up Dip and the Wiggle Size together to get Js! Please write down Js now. 2.22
